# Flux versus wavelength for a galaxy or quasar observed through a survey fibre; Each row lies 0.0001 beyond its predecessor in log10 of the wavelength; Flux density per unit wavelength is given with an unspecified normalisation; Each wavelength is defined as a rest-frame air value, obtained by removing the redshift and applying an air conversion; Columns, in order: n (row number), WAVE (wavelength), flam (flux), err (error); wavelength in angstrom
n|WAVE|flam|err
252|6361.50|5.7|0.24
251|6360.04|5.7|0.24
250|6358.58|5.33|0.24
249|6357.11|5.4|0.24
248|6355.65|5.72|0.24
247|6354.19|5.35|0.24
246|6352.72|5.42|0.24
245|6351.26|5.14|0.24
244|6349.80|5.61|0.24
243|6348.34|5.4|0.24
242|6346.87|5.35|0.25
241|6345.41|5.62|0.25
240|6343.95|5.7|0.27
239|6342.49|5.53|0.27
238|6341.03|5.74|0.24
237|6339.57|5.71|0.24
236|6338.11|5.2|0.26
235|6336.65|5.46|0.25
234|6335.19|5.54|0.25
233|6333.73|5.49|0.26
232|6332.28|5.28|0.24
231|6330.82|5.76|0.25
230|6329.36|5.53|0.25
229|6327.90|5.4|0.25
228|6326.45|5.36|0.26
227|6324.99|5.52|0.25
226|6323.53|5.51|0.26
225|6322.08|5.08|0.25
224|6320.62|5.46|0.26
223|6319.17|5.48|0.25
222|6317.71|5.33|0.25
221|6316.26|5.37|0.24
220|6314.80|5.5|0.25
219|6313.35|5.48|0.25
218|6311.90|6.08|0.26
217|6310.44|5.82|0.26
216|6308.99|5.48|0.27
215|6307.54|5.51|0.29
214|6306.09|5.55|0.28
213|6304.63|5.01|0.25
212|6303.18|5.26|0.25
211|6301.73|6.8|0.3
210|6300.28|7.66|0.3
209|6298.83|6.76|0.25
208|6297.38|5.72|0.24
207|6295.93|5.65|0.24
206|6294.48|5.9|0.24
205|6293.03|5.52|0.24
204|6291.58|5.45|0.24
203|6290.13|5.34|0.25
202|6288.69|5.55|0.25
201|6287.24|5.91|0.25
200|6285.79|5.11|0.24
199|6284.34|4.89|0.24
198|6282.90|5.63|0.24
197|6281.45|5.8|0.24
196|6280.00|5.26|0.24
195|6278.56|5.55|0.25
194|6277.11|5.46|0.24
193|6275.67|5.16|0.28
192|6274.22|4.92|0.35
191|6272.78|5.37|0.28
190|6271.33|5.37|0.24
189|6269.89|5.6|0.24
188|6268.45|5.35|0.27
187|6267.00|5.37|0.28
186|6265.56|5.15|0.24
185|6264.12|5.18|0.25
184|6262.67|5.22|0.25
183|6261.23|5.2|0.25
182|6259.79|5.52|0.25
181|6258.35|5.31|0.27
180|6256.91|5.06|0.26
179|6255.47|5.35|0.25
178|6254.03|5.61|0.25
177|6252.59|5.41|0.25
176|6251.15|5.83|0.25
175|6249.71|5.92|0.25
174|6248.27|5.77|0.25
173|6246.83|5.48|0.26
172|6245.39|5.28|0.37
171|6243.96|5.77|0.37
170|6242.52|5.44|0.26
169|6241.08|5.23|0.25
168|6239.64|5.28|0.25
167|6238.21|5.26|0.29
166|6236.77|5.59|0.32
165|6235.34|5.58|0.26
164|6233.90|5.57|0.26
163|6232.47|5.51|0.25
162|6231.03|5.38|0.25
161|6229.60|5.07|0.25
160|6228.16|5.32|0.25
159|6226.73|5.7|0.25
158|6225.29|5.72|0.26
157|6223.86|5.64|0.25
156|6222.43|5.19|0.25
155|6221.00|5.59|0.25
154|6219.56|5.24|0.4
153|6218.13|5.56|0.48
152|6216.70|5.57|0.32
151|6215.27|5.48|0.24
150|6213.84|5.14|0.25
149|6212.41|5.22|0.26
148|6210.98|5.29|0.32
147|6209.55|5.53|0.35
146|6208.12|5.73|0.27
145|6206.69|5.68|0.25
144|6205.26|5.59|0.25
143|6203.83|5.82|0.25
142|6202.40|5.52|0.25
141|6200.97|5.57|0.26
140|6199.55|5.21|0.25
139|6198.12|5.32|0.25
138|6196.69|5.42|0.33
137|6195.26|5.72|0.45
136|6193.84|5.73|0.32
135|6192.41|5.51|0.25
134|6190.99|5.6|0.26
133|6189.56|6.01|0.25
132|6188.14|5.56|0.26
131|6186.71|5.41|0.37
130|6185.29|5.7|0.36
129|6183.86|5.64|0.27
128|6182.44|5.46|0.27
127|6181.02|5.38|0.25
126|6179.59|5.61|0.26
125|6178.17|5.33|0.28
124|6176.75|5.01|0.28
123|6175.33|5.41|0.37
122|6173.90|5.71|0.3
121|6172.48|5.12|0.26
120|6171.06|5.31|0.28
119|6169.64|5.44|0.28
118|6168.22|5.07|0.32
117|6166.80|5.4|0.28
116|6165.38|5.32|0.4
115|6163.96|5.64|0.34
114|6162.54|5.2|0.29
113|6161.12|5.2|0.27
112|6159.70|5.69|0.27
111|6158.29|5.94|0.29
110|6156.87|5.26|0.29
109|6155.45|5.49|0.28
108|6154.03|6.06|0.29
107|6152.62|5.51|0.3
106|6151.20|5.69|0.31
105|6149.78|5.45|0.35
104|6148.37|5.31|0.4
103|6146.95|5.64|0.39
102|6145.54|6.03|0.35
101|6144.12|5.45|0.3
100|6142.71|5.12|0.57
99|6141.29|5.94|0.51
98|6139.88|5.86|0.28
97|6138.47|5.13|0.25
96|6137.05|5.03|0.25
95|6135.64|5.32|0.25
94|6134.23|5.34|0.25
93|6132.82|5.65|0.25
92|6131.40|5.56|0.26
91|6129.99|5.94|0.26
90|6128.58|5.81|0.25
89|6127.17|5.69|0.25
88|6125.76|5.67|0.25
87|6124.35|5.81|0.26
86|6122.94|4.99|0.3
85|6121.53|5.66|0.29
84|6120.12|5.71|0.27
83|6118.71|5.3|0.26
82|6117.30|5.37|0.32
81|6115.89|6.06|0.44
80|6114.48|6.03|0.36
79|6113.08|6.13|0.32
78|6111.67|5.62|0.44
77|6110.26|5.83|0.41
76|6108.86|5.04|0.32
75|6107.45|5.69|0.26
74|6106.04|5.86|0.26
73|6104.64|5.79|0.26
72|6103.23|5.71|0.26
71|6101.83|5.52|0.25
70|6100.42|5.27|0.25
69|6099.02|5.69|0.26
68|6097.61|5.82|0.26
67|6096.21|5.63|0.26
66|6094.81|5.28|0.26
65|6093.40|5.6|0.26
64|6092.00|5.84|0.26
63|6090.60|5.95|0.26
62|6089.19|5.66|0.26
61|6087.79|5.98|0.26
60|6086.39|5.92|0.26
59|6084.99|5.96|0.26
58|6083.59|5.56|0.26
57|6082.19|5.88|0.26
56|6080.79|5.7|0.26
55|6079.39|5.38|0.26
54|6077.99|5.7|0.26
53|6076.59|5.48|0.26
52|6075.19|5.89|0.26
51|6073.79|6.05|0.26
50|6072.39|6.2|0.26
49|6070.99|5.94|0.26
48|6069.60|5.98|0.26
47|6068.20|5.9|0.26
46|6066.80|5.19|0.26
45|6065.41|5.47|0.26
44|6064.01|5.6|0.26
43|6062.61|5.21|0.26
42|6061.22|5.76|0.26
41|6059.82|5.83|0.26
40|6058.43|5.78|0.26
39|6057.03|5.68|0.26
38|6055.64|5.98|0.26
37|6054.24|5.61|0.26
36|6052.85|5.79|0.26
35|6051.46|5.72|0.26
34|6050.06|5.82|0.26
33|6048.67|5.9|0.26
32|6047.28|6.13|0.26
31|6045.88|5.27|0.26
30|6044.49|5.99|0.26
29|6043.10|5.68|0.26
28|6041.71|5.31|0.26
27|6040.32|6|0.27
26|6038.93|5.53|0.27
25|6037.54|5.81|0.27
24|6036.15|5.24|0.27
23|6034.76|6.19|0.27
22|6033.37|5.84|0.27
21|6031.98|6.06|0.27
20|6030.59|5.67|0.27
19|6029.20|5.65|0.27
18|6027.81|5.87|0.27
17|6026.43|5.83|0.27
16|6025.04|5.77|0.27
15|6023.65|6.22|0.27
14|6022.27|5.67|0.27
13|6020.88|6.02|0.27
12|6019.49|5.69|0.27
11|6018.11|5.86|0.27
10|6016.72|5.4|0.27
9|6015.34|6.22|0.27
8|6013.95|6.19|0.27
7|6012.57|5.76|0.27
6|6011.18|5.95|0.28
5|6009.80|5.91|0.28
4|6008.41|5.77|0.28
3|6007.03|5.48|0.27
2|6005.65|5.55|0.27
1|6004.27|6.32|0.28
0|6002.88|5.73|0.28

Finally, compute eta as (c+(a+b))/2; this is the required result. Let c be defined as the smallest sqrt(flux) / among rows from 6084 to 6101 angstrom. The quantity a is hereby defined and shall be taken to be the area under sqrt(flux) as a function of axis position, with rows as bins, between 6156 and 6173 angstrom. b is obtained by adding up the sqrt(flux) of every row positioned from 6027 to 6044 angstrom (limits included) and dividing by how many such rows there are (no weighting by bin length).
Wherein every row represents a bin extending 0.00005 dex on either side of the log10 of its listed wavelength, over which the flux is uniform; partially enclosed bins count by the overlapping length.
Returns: 22.1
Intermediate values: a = 39.4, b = 2.39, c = 2.30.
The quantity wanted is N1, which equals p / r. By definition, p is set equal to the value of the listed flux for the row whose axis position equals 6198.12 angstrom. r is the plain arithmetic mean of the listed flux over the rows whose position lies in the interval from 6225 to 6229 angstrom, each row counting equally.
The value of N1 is 0.95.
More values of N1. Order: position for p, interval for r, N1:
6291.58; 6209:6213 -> 1.02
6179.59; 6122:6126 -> 1.02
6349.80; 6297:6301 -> 0.84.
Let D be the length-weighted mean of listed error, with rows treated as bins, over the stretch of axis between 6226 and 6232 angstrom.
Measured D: 0.250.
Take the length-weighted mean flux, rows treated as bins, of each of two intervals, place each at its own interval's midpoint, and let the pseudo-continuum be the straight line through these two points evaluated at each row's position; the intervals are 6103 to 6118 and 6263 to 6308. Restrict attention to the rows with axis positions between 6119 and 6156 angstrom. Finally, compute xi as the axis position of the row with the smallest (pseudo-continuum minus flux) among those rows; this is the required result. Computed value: 6154.03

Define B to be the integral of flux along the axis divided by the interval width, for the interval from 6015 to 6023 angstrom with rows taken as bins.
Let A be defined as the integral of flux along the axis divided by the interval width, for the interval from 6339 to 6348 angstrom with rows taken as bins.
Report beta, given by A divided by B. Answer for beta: 0.96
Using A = 5.59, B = 5.8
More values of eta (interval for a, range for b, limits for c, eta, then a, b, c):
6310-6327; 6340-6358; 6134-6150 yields 22.2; 39.8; 2.34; 2.24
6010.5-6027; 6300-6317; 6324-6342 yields 22.3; 40.0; 2.40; 2.28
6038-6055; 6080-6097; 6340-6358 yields 22.7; 40.7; 2.40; 2.27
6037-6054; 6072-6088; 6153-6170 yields 22.7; 40.7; 2.41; 2.25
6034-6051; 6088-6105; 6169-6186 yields 22.7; 40.7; 2.38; 2.24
